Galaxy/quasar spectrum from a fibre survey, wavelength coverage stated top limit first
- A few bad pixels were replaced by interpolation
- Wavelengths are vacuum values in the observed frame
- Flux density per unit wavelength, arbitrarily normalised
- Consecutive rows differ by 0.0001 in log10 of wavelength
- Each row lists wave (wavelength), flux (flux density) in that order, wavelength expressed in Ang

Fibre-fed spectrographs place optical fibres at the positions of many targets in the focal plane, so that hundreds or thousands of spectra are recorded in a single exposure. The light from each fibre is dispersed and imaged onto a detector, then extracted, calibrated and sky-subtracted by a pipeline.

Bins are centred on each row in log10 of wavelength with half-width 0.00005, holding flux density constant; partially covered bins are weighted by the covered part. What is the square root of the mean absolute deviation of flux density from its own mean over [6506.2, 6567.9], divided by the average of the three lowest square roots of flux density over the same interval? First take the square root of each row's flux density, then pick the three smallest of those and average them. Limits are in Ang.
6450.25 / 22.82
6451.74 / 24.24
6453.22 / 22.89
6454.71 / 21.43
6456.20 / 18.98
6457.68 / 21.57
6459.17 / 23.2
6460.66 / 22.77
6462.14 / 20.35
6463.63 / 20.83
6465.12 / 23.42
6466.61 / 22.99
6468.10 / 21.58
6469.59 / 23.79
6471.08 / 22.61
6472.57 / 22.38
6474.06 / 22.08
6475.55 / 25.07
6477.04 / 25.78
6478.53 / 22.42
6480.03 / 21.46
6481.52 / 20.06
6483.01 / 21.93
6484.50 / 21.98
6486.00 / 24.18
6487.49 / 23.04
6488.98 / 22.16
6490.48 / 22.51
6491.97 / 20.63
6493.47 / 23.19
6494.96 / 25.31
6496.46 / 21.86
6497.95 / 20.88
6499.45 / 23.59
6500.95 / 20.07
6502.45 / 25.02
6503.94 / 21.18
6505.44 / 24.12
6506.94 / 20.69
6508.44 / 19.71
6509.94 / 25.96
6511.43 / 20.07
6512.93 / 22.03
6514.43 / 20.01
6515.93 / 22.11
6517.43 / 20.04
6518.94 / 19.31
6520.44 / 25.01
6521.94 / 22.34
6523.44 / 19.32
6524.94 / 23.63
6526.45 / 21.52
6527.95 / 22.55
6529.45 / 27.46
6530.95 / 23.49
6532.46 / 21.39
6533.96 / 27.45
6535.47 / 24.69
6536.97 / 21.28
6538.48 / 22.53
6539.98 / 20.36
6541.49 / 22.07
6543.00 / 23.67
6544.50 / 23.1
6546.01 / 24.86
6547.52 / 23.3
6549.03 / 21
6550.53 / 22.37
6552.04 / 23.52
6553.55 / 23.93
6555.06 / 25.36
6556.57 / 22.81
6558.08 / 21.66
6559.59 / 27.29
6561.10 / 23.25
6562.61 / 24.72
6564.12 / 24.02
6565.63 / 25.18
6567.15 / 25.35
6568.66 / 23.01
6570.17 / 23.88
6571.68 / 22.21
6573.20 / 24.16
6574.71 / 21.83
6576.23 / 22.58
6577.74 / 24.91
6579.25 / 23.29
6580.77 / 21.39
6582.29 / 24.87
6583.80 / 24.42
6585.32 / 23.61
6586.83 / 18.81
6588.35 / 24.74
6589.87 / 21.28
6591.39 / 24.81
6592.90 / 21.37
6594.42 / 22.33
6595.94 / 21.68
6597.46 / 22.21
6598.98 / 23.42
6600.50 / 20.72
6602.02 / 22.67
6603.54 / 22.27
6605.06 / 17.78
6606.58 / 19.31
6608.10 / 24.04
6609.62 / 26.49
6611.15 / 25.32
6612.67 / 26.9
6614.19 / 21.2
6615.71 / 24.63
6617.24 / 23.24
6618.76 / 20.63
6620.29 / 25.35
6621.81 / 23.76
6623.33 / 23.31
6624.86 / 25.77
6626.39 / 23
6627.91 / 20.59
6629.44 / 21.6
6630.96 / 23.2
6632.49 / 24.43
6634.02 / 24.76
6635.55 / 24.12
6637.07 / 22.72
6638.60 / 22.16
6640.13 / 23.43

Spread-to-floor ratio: 0.30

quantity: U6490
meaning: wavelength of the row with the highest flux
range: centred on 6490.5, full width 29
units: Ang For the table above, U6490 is 6477.04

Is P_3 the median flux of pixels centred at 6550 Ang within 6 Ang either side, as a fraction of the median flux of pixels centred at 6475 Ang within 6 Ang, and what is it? 1.04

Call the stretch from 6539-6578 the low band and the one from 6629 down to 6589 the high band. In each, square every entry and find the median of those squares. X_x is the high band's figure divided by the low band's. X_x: 0.95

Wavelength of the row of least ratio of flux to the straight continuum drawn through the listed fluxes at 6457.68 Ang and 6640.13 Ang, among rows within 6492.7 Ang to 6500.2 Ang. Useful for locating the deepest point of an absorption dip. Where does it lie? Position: 6497.95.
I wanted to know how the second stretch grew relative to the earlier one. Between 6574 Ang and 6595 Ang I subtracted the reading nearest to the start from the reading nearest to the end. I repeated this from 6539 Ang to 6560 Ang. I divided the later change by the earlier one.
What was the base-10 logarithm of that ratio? -1.1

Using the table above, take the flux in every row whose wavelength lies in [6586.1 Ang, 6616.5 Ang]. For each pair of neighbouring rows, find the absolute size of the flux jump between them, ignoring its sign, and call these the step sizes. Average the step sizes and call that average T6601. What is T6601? 2.6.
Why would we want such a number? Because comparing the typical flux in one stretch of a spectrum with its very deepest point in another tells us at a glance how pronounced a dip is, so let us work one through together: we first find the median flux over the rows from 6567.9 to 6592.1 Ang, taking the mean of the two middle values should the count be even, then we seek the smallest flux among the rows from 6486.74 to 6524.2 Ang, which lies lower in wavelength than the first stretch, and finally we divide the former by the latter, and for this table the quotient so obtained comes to 1.21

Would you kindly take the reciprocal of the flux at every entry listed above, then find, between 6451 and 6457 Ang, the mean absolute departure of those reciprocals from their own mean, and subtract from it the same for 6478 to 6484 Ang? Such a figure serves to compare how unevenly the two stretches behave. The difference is 0.0020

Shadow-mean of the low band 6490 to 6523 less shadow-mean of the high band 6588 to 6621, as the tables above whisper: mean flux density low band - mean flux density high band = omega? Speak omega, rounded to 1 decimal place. -0.8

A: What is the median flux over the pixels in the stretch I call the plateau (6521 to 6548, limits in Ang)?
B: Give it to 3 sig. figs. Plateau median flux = 22.8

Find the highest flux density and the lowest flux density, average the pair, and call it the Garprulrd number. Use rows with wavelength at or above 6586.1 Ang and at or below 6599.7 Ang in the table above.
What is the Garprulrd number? 21.8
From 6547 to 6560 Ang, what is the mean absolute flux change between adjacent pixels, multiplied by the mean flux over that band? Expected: 47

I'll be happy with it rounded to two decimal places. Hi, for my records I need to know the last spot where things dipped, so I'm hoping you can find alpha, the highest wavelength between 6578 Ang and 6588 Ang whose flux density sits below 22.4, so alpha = 6586.83 Ang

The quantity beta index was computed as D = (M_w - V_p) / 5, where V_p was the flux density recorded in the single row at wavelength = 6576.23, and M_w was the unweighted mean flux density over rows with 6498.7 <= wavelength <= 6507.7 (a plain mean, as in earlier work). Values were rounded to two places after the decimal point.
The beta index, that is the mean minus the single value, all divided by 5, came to -0.03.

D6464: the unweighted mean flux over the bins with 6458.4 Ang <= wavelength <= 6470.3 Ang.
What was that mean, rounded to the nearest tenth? 22.4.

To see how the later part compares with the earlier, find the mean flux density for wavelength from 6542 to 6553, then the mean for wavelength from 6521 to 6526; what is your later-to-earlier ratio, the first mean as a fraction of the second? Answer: 1.06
